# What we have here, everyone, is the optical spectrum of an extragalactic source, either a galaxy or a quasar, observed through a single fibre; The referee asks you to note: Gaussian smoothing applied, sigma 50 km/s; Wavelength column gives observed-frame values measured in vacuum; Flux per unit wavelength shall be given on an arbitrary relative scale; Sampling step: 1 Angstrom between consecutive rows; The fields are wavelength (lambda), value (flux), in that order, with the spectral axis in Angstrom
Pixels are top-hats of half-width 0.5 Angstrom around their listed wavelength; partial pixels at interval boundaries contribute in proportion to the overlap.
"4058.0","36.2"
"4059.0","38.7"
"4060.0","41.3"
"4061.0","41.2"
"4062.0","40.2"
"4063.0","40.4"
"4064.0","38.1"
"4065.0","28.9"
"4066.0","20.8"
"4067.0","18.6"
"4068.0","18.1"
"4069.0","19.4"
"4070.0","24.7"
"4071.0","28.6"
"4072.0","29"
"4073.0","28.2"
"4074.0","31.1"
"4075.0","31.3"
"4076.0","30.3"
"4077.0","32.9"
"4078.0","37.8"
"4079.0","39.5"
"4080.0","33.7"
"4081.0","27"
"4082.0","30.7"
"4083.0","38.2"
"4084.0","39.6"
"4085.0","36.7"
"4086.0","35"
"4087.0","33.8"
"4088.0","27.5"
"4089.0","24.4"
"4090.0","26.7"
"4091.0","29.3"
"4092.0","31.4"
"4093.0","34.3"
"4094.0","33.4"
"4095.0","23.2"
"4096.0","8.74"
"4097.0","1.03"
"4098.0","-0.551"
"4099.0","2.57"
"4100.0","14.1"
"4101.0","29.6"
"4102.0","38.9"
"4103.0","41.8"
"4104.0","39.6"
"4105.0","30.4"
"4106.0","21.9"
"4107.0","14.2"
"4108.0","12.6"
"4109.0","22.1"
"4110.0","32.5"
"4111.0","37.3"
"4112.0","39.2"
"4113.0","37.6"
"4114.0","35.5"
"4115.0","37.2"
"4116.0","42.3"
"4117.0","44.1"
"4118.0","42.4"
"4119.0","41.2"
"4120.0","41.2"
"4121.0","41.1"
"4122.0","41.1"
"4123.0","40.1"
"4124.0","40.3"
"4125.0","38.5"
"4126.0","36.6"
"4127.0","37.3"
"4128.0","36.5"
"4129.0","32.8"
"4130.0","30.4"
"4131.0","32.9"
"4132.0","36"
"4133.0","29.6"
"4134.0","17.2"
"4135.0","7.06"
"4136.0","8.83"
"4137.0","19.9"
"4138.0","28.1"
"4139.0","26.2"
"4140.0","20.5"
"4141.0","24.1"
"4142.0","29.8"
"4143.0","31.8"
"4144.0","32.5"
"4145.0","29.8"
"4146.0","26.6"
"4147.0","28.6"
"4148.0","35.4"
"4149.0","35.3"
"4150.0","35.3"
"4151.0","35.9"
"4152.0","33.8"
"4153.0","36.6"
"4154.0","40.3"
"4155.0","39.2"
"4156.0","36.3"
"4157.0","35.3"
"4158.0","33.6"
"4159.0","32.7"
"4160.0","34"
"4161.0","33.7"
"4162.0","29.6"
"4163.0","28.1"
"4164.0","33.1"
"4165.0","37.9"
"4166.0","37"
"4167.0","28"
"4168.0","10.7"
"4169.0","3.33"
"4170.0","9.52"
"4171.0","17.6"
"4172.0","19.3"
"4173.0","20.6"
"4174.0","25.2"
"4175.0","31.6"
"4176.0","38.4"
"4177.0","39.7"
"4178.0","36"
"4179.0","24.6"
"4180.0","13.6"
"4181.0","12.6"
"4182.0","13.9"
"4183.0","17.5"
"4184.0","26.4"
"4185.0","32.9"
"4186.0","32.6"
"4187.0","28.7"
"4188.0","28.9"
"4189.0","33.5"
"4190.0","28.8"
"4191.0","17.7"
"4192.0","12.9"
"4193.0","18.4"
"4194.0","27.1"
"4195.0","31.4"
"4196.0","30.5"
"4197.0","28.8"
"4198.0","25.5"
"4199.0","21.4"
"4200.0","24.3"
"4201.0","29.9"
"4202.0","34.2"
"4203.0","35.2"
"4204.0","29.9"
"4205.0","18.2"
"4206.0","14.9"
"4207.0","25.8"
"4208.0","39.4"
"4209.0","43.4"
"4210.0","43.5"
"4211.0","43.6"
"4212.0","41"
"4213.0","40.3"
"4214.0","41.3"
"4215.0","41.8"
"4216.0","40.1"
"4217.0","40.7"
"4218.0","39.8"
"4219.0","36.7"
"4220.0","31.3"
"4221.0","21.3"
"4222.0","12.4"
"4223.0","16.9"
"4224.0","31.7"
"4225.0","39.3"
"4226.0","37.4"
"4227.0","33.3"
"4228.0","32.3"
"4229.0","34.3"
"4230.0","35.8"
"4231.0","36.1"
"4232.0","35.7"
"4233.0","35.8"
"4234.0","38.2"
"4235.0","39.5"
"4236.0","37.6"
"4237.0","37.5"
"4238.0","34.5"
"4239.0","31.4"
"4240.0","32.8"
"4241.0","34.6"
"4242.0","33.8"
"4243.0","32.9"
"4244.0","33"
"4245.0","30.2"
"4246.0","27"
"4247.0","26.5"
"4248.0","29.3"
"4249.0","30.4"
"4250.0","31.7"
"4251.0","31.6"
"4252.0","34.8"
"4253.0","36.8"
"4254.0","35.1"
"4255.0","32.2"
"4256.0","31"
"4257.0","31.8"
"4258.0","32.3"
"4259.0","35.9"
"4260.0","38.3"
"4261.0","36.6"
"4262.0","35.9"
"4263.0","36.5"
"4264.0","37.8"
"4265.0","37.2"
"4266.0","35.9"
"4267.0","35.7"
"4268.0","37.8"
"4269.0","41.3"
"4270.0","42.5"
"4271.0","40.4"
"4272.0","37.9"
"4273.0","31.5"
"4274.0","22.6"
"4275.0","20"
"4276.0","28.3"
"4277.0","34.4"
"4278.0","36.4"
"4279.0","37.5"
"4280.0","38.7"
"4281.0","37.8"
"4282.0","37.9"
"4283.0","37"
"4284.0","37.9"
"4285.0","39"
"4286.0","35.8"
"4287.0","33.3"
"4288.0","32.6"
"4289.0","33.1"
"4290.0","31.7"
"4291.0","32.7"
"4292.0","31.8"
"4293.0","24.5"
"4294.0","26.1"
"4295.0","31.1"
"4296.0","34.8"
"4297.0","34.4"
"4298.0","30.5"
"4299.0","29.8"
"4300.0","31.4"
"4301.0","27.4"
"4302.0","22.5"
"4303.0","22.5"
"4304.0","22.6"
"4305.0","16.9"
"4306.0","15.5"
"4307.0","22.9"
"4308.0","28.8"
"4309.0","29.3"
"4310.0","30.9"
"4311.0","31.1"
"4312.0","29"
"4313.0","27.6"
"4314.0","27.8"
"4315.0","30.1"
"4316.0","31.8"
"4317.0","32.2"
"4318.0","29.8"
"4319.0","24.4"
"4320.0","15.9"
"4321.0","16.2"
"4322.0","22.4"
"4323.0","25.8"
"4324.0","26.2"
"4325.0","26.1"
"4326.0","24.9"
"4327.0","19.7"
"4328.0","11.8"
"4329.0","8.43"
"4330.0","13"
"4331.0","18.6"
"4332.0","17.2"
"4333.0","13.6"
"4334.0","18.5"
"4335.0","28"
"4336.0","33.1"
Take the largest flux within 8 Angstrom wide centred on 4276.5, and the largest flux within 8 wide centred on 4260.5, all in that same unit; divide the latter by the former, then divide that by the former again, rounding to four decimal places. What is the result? 0.0256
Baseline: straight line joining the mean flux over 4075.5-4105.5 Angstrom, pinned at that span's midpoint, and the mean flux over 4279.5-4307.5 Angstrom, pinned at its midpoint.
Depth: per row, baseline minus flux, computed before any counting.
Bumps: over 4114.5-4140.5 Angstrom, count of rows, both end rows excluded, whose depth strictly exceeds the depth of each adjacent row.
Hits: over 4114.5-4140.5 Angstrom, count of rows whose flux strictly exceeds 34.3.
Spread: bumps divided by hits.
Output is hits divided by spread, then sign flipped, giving -56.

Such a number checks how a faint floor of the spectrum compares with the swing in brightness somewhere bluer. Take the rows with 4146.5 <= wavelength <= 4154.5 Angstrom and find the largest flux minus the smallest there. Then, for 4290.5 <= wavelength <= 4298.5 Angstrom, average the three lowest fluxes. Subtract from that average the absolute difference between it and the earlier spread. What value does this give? 12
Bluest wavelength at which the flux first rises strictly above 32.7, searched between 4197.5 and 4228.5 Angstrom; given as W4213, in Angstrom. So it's 4202.0 Angstrom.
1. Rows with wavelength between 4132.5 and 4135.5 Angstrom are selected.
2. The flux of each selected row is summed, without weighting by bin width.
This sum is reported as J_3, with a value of 54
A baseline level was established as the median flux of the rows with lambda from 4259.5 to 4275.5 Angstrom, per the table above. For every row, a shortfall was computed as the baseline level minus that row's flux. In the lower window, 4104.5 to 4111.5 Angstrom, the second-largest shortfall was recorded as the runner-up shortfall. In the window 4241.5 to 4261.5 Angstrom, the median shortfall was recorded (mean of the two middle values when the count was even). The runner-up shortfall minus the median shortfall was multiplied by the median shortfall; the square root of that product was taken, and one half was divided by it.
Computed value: 0.05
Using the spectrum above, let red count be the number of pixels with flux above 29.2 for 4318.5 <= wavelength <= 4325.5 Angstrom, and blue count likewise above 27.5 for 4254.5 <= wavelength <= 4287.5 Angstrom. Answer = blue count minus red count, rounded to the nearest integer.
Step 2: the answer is 31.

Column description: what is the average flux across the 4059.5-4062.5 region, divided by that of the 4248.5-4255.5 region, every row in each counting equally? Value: 1.23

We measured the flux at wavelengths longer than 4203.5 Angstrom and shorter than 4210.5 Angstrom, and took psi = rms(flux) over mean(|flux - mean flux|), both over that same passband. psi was 3.3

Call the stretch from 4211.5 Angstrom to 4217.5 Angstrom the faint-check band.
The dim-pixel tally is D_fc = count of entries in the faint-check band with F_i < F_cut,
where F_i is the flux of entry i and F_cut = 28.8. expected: 0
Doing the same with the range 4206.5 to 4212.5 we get 1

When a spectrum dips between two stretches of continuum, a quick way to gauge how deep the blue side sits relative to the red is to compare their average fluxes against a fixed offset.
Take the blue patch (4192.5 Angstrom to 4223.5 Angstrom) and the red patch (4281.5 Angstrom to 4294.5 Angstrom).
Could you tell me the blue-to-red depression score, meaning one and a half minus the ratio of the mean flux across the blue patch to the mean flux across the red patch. 0.56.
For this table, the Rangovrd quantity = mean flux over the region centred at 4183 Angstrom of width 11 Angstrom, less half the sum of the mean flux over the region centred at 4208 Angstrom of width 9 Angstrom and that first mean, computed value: -4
